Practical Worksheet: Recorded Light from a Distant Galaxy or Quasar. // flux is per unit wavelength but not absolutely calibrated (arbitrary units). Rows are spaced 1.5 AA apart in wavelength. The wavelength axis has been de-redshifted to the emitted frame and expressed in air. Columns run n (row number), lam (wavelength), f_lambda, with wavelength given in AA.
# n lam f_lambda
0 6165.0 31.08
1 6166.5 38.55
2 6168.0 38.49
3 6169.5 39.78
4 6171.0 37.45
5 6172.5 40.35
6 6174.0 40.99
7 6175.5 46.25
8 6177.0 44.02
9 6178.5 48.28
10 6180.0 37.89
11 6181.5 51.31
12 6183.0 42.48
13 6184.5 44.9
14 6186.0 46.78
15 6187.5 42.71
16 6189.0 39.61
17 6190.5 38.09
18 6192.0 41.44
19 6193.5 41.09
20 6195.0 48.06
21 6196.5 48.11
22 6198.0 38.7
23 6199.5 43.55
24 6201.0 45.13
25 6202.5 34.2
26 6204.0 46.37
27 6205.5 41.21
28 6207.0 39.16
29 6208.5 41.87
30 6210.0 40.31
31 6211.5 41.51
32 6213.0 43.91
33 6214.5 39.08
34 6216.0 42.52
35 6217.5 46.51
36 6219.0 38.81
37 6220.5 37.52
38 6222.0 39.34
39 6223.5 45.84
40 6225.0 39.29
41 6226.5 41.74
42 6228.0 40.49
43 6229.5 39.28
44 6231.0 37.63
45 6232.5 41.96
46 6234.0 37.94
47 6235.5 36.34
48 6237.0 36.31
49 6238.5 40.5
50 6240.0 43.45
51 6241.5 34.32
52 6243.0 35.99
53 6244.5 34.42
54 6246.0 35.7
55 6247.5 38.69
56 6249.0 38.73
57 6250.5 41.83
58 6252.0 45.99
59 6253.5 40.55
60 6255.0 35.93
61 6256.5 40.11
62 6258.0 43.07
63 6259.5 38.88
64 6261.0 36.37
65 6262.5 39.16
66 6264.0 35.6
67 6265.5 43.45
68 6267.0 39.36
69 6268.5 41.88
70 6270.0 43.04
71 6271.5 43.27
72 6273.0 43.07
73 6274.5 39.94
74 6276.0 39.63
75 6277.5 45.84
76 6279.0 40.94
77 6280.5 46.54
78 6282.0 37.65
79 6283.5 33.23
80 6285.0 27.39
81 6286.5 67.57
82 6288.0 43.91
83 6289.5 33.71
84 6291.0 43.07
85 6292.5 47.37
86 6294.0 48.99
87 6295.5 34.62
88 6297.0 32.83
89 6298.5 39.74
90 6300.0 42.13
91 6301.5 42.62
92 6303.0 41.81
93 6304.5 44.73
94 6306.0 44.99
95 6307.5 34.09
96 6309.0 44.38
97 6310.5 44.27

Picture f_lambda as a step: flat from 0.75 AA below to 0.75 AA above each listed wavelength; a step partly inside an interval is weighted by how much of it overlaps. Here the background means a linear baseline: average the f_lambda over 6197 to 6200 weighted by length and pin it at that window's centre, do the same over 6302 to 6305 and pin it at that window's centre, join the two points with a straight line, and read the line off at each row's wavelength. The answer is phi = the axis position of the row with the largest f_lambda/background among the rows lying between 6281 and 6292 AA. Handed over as 6286.5 AA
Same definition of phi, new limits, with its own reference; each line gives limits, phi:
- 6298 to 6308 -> 6306.0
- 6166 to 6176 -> 6175.5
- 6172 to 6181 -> 6178.5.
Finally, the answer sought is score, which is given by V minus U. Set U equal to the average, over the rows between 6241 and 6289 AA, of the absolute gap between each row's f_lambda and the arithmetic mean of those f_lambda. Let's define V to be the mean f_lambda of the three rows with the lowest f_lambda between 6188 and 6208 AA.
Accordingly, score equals 32.9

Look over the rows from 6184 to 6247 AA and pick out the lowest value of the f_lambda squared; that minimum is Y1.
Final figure 1170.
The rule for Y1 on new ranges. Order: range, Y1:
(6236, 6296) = 750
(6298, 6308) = 1162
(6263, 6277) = 1267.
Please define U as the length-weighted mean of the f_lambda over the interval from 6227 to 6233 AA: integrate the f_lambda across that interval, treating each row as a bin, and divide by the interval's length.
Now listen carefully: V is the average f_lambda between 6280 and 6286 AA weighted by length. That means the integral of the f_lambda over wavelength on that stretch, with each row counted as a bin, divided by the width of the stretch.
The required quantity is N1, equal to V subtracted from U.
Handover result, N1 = 2.8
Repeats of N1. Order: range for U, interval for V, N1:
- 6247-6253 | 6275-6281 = -1.6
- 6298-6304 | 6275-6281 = -1.2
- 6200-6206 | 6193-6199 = -2.3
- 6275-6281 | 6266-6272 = 1.1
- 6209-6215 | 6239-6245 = 4.0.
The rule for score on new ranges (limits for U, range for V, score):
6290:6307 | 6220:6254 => 31.3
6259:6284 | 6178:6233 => 33.6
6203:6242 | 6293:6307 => 33.3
